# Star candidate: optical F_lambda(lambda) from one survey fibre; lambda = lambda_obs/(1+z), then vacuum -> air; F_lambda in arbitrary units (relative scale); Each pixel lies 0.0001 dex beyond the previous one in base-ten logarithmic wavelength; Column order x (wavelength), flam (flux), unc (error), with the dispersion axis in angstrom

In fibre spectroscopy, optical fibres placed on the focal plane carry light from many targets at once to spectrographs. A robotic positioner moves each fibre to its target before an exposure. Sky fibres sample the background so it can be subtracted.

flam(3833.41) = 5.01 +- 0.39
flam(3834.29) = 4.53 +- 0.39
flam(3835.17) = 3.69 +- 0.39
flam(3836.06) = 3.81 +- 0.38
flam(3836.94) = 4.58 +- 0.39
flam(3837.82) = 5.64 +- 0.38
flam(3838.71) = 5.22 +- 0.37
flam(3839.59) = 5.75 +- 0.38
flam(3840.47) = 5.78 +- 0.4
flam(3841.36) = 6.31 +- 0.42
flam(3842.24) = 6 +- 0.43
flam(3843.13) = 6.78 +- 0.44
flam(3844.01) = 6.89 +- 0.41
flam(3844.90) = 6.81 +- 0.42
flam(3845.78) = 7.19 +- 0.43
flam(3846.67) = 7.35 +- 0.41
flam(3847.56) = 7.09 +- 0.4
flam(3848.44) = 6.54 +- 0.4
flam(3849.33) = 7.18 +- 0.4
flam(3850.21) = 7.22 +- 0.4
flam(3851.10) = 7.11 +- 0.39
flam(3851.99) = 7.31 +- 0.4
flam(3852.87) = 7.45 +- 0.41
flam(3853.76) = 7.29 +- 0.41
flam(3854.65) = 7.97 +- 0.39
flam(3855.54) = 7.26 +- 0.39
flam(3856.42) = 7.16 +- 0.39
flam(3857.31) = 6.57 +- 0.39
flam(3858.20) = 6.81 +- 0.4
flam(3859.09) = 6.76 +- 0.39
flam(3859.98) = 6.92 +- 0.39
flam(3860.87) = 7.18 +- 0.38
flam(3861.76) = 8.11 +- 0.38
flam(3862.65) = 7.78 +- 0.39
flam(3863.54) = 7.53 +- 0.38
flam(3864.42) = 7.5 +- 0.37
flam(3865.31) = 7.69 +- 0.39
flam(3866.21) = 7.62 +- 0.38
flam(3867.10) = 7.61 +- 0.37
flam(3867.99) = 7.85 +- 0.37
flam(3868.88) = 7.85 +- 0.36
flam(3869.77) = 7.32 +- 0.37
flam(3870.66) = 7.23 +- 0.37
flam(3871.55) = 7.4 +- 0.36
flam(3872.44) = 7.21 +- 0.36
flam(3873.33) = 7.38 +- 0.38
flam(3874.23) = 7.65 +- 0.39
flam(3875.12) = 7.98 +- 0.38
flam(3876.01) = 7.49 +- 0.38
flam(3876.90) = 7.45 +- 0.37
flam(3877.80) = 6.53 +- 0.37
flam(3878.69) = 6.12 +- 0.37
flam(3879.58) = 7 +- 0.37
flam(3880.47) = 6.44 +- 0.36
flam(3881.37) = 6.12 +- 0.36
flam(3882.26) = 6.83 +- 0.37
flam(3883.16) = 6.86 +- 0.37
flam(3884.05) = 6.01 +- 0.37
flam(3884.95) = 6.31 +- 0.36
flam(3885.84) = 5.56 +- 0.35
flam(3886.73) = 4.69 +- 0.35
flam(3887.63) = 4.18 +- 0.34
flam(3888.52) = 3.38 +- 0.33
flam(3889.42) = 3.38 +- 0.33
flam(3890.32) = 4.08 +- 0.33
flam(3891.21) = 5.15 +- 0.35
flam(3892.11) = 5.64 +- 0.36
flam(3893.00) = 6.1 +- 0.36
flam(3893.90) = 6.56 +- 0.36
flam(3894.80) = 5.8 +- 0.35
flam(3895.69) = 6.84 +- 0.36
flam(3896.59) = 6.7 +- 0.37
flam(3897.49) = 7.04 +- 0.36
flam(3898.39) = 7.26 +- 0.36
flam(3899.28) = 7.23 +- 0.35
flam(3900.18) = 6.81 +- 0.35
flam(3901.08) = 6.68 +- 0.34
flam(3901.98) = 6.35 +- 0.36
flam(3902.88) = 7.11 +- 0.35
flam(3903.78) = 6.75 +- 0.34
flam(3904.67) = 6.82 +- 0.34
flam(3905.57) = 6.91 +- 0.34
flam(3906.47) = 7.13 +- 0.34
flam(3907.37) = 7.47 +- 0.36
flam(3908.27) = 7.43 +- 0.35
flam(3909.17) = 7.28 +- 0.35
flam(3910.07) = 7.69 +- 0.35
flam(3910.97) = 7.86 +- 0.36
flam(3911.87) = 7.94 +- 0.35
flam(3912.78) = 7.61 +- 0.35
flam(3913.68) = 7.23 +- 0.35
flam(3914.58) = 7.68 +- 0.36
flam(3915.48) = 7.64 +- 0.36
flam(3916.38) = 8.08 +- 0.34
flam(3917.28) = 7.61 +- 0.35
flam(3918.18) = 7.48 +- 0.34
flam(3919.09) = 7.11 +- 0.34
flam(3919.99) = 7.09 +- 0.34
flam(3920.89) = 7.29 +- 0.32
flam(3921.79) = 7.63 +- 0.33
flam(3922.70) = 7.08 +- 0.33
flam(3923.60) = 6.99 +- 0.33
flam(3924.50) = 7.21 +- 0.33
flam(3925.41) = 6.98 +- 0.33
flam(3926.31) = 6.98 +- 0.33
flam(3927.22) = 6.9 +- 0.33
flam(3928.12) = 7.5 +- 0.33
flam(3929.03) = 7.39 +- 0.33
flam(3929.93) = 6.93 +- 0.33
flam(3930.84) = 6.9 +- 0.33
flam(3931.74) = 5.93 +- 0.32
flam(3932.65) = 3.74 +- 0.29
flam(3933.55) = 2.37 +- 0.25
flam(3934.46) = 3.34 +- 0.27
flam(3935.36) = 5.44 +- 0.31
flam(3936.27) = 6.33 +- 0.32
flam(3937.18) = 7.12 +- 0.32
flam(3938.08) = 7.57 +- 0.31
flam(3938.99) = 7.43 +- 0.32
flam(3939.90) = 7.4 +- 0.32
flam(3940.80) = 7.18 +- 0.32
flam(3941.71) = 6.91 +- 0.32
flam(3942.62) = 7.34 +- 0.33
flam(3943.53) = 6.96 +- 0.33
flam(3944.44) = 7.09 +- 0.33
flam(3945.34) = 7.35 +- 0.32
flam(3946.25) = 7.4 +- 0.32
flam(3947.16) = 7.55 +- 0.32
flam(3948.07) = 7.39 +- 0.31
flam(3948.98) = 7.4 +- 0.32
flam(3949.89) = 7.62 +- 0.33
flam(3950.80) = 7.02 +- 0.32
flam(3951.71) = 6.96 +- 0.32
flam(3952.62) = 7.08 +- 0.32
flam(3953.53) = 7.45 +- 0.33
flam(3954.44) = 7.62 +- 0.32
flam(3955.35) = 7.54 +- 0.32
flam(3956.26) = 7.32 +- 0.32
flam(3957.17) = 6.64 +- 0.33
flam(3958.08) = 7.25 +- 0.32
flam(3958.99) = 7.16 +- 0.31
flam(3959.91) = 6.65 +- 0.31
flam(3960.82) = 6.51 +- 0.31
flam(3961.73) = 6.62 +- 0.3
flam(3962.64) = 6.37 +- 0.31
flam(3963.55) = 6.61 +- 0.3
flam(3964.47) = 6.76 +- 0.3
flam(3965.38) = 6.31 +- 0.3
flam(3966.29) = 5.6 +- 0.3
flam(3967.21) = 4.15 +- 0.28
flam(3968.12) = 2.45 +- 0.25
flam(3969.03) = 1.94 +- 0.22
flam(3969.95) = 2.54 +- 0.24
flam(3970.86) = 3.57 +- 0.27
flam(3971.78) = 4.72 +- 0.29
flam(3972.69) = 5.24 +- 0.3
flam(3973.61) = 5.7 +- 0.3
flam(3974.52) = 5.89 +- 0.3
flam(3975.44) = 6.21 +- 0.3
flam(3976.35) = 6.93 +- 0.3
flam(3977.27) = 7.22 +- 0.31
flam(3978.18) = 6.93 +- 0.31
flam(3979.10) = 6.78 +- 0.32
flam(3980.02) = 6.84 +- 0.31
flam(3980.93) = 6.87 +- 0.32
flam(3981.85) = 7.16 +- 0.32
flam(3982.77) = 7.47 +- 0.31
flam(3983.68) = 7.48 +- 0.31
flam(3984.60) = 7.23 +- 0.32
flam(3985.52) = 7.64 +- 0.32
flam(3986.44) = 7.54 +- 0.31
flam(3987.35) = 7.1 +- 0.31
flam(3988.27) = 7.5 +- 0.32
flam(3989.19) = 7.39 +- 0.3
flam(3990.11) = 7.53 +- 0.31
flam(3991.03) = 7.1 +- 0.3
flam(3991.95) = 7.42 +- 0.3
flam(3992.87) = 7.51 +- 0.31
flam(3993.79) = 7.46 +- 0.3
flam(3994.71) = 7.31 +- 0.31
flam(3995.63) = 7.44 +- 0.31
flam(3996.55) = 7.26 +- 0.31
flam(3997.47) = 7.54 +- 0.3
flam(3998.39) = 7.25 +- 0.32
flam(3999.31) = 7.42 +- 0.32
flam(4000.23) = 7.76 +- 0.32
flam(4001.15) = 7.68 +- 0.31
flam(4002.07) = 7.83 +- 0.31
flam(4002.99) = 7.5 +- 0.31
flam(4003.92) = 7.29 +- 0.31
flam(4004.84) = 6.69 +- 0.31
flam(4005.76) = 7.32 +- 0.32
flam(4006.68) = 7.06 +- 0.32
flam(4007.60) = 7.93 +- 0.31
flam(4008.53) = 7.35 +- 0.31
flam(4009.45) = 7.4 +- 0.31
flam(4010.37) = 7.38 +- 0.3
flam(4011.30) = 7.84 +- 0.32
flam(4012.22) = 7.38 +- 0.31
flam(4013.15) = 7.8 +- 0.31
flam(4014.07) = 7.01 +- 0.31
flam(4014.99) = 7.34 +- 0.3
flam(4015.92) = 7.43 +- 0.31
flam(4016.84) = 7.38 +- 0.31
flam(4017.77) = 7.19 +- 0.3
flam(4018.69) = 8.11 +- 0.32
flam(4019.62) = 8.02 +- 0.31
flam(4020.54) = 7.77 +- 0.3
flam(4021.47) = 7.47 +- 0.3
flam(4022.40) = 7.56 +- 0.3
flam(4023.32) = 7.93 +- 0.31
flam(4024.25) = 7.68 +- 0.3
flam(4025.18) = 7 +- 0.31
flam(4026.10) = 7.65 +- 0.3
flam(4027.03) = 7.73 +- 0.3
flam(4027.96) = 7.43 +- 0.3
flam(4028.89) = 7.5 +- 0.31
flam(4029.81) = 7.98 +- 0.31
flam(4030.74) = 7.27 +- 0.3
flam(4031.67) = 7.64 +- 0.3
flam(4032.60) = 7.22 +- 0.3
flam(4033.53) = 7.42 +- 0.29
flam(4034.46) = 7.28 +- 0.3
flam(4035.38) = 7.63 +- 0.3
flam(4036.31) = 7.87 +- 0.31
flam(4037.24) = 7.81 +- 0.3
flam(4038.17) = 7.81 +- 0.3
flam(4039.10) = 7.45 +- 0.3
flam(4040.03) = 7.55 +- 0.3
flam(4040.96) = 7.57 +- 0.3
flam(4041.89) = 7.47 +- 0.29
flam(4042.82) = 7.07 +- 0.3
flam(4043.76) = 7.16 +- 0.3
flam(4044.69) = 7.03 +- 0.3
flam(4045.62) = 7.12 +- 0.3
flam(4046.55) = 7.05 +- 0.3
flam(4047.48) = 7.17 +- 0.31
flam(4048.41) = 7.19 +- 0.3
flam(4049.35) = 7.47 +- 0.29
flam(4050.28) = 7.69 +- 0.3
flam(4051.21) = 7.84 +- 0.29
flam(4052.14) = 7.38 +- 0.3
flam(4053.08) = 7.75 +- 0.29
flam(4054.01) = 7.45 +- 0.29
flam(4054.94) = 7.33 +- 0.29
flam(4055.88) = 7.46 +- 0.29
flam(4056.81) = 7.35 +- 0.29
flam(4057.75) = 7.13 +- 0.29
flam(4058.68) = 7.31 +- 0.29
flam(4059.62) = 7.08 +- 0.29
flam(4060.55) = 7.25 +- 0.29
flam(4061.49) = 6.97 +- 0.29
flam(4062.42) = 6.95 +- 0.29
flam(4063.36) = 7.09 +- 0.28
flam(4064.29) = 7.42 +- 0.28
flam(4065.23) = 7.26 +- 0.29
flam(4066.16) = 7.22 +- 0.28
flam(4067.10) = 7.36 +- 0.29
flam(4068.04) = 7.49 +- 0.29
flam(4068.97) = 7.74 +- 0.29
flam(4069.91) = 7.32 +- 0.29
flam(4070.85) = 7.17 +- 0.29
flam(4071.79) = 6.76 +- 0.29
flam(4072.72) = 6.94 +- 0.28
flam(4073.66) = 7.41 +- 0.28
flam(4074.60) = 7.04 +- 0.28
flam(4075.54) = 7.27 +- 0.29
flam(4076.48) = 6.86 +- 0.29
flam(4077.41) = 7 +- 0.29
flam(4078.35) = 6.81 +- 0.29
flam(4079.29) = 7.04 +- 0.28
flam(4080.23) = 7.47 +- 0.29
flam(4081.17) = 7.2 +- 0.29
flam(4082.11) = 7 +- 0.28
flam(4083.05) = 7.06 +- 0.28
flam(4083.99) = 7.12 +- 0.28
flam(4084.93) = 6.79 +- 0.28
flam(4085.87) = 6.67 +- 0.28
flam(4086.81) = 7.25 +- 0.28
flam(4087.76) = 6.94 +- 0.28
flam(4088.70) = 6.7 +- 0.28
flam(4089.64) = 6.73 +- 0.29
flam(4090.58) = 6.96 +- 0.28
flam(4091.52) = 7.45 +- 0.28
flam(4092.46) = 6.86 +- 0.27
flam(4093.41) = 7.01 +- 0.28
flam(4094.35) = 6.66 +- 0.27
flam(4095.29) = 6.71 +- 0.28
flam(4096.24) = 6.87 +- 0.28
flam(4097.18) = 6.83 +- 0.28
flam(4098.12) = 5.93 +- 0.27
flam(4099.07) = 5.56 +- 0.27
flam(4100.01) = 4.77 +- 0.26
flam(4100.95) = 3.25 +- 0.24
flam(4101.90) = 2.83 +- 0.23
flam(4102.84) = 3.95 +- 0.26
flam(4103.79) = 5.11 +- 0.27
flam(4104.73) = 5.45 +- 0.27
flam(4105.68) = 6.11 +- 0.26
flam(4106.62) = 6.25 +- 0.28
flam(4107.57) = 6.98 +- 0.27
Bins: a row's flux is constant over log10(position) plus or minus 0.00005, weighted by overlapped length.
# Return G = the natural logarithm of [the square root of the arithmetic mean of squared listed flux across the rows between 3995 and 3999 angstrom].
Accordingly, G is 2.00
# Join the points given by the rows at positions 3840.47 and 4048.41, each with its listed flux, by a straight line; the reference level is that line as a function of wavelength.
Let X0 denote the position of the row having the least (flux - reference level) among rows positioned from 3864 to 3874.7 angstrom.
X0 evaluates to 3872.44 angstrom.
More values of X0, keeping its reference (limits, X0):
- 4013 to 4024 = 4014.07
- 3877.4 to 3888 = 3887.63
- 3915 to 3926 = 3925.41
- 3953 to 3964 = 3962.64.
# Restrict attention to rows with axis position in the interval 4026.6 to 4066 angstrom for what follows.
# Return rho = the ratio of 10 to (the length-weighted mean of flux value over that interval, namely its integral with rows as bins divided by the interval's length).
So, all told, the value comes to 1.352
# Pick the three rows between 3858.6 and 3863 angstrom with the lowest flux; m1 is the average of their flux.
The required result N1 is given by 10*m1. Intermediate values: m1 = 7.0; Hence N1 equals 69.5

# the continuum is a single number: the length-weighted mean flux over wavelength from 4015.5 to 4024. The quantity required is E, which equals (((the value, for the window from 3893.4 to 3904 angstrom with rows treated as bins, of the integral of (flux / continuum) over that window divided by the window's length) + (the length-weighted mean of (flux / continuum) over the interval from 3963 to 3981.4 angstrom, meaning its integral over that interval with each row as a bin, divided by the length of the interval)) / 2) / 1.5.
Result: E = 0.53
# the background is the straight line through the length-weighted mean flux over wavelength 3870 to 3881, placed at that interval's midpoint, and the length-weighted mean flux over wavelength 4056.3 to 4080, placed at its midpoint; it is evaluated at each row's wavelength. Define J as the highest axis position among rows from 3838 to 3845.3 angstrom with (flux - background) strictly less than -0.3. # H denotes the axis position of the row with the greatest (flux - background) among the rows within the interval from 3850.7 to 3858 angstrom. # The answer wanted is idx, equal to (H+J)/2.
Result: 3849.8 angstrom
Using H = 3854.65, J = 3844.90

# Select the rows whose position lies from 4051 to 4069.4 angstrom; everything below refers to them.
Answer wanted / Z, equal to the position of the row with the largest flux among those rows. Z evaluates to 4051.21 angstrom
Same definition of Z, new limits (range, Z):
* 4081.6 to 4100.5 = 4091.52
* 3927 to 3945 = 3938.08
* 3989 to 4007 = 4002.07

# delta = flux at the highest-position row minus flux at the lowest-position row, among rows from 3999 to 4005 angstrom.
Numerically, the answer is -0.7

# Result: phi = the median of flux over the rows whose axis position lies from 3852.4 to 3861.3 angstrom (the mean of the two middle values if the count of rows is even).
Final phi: 7.17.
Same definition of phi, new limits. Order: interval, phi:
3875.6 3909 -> 6.68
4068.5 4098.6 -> 6.98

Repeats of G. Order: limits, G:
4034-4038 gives 2.03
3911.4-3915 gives 2.03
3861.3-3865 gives 2.05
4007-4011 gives 2.02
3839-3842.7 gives 1.79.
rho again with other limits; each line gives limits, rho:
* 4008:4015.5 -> 1.345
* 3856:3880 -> 1.366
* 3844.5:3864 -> 1.386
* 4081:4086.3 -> 1.436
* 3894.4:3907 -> 1.465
